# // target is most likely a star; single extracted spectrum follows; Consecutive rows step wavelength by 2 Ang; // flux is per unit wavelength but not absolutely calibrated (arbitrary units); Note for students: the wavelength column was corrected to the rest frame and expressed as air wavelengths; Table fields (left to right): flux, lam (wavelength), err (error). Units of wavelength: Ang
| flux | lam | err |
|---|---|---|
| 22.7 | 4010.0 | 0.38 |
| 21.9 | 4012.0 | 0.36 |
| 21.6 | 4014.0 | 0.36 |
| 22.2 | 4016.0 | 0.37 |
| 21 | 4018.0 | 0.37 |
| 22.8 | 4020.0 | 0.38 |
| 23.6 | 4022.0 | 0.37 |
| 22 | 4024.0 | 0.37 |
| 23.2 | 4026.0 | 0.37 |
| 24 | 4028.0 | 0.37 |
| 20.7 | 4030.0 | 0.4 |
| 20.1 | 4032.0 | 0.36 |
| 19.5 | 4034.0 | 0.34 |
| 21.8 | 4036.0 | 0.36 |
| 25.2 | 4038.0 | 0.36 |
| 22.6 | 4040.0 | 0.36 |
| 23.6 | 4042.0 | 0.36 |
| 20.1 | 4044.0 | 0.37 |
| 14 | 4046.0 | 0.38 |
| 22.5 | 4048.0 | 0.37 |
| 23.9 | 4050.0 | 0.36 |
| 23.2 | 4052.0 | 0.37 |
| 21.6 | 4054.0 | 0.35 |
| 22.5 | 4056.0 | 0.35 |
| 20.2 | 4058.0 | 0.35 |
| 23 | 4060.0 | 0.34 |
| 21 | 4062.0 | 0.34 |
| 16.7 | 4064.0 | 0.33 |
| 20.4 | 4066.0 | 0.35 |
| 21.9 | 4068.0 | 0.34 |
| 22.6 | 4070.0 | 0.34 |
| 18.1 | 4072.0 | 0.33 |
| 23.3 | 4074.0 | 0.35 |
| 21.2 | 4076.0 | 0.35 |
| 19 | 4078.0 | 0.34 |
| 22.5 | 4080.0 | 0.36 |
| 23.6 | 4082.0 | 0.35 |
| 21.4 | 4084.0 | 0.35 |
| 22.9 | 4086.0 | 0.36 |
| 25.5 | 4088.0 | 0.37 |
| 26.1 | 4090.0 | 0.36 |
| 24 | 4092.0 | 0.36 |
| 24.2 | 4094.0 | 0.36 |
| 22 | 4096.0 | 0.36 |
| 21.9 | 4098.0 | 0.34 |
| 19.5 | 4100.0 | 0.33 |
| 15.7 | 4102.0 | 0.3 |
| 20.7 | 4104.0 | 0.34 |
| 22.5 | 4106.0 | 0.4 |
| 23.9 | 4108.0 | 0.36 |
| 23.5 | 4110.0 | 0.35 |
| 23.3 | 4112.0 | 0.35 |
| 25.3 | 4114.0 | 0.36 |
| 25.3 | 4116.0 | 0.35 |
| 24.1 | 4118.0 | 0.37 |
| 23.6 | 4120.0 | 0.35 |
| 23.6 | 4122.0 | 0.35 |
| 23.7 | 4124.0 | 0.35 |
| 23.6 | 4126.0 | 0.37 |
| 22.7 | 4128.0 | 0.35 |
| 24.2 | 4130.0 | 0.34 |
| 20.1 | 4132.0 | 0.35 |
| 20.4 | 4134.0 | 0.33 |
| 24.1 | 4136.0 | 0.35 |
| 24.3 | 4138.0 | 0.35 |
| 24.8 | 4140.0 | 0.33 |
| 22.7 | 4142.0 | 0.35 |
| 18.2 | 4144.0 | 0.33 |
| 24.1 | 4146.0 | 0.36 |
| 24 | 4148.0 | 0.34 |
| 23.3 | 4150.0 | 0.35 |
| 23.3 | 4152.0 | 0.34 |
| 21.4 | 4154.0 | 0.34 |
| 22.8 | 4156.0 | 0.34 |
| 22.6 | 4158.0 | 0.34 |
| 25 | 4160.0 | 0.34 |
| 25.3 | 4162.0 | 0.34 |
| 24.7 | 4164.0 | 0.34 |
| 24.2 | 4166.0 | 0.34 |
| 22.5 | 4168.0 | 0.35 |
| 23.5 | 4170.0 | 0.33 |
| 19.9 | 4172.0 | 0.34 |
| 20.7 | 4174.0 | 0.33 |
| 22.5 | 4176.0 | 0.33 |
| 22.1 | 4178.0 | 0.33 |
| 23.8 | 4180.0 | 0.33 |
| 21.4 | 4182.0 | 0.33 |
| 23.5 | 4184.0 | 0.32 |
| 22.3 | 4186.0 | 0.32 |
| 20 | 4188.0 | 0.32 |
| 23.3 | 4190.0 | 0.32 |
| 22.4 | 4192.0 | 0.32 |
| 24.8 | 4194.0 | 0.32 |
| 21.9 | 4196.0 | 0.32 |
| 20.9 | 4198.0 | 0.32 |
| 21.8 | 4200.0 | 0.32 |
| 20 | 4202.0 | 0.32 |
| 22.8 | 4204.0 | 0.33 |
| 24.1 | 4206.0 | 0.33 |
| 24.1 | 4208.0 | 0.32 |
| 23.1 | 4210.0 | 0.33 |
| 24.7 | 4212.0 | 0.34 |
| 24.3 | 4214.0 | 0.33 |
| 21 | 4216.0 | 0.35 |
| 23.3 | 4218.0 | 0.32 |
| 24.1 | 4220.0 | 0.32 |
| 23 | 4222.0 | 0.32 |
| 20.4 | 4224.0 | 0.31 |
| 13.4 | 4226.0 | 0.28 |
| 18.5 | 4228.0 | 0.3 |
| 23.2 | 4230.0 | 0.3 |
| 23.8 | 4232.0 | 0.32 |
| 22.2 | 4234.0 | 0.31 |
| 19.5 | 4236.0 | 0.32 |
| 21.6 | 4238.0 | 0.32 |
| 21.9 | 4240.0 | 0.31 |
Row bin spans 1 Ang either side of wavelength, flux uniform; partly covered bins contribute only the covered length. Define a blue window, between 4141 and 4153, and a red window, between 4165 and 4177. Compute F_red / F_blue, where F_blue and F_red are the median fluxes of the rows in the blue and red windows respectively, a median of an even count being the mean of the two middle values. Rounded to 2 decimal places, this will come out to 0.97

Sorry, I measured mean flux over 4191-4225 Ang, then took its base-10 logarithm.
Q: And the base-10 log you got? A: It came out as 1.36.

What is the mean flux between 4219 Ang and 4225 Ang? 22.5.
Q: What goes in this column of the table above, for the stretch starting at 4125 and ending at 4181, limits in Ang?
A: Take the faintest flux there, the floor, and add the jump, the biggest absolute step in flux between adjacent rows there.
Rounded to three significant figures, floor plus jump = 24.1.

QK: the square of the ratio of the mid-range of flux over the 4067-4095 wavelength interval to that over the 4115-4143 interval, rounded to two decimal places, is 0.95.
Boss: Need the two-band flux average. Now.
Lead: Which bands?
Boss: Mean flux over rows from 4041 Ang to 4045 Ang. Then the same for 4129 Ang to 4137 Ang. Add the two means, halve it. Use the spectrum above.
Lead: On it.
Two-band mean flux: 22.0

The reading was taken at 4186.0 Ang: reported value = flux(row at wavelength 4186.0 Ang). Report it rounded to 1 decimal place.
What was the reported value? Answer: 22.3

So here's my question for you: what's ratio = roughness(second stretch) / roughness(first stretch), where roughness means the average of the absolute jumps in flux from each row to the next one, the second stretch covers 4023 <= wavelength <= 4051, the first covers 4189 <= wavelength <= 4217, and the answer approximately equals 1.7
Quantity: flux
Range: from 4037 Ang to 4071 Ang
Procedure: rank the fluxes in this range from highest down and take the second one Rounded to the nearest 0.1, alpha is 23.9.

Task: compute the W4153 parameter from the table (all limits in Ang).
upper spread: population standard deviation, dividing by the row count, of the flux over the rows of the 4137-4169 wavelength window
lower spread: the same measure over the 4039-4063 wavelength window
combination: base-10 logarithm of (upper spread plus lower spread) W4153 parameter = 0.628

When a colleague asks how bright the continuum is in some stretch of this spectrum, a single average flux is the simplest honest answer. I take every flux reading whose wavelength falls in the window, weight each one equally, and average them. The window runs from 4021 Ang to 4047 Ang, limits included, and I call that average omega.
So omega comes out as 21.6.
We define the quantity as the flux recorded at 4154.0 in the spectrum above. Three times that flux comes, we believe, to 64.2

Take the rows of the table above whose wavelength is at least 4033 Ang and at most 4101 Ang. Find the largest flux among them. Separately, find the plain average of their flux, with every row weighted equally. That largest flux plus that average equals 47.9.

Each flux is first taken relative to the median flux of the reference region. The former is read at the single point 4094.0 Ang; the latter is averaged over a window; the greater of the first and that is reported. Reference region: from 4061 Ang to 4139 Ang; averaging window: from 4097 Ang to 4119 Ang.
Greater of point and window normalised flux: 1.06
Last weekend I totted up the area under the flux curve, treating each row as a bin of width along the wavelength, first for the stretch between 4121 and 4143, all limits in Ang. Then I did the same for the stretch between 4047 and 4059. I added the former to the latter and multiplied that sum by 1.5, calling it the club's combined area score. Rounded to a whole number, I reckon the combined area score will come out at 1164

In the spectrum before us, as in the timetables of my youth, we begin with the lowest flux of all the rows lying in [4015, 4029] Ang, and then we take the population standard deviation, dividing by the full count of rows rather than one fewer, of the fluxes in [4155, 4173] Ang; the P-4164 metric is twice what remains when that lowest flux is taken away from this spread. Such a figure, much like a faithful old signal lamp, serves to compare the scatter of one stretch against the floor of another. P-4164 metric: -39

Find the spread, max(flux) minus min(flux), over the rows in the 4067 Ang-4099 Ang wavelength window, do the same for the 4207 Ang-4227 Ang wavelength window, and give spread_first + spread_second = 19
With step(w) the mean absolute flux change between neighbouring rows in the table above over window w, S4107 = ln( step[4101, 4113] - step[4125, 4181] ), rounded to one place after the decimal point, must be -1.7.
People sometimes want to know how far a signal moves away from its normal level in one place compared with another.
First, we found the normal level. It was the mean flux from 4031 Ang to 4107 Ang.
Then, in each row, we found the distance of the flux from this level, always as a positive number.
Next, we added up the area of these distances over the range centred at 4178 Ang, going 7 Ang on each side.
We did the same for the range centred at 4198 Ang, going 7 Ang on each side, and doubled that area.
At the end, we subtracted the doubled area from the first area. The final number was -15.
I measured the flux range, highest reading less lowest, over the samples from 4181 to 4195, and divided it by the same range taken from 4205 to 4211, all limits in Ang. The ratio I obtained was 4.8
